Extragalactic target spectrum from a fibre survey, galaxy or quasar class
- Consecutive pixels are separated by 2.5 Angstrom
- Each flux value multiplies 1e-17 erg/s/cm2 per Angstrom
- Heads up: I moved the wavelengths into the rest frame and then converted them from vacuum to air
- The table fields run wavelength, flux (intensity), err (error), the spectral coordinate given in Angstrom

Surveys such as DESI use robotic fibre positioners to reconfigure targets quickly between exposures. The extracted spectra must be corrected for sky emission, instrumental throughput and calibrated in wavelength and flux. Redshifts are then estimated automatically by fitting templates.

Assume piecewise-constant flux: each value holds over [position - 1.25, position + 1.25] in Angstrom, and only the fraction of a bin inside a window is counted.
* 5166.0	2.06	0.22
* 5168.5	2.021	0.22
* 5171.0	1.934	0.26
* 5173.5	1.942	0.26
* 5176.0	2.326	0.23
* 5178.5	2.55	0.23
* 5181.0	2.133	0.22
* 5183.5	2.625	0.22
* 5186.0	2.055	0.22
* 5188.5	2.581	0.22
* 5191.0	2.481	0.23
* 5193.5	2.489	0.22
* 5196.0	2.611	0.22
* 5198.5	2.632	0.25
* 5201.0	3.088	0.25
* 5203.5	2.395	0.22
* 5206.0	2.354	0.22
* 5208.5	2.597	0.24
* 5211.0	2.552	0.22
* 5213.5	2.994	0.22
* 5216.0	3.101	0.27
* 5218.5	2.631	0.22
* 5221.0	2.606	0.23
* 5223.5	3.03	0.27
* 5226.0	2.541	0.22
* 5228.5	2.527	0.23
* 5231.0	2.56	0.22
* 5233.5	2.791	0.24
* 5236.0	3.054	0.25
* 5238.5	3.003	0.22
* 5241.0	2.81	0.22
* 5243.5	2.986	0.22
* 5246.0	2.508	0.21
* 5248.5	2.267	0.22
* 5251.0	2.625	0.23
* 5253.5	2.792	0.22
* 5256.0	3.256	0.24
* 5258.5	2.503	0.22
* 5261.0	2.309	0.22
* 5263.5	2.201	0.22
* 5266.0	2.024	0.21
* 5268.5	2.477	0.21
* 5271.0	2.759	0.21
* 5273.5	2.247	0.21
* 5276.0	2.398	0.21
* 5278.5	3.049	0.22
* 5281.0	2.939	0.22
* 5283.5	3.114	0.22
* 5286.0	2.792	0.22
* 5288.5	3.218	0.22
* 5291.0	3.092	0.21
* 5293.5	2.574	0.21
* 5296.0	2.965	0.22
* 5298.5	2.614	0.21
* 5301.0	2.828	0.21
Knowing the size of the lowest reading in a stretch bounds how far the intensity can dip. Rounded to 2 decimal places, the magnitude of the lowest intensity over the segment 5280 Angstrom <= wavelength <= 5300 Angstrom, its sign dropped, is 2.57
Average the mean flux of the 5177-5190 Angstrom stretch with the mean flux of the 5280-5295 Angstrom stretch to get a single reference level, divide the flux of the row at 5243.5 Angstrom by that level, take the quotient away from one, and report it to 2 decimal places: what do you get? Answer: -0.12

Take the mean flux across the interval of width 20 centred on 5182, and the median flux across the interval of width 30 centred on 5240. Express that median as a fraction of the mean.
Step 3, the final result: 1.16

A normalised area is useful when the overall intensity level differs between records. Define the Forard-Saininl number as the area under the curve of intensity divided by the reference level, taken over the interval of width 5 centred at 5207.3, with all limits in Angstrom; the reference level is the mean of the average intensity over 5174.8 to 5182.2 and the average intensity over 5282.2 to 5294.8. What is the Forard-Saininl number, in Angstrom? 4.68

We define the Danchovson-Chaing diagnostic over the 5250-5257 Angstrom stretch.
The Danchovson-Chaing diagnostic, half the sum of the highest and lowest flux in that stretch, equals 2.9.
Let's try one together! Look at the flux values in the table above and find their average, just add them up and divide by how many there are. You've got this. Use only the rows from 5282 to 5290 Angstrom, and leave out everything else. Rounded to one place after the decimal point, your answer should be 3.0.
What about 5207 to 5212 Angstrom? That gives 2.6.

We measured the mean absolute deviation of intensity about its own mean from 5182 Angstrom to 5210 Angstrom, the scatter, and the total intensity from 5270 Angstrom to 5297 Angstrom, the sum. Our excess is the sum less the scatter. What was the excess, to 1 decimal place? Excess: 31.0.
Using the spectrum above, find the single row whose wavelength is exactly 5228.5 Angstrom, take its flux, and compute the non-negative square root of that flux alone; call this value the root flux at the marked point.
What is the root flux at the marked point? 1.59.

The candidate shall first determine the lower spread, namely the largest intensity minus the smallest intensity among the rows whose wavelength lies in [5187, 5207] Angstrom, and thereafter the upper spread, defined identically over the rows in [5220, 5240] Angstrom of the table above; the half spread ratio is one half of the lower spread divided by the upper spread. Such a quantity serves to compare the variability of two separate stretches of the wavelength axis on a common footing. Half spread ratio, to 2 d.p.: 0.70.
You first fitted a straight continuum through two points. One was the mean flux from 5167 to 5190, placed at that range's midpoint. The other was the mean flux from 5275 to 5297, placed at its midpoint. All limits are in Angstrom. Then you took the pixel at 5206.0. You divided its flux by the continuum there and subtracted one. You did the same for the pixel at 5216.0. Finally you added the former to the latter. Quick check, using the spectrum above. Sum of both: 0.23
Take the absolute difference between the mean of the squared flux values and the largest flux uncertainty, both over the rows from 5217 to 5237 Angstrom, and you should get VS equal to 7.2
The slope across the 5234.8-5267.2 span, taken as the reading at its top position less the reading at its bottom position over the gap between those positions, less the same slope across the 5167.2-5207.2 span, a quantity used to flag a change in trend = -0.043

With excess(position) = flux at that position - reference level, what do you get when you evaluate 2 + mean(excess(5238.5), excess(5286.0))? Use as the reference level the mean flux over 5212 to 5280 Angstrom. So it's 2.23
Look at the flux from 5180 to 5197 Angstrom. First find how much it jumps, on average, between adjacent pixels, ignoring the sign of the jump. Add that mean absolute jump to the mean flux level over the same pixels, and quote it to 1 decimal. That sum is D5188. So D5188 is 2.7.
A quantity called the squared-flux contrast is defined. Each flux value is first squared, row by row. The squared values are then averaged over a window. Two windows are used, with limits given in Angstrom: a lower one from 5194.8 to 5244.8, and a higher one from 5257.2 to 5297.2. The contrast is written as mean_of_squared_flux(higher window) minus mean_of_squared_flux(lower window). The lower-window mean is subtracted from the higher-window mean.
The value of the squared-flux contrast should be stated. -0.34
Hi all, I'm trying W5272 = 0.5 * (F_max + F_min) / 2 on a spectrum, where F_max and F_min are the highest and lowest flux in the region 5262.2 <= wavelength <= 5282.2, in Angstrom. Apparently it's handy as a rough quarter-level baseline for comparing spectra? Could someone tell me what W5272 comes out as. 1.27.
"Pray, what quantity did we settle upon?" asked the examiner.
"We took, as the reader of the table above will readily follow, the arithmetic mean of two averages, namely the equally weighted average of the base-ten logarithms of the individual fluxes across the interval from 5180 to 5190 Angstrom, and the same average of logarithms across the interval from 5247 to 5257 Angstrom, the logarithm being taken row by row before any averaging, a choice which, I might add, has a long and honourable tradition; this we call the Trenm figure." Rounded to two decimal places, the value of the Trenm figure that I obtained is 0.40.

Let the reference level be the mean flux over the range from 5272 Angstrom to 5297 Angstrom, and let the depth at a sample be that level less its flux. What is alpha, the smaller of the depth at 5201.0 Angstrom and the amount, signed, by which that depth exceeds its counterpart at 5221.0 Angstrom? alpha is -0.48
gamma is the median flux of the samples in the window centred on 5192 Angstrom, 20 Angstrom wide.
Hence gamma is 2.60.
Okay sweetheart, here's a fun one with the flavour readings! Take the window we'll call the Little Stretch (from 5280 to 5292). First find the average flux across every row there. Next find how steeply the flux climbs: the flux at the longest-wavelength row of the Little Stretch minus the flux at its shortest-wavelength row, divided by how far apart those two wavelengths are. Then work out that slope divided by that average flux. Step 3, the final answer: 0.01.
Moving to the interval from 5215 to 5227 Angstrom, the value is -0.02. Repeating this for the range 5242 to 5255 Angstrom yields -0.01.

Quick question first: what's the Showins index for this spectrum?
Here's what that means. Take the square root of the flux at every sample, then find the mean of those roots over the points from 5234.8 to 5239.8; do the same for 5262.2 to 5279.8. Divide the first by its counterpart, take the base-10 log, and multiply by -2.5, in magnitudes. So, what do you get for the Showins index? -0.12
